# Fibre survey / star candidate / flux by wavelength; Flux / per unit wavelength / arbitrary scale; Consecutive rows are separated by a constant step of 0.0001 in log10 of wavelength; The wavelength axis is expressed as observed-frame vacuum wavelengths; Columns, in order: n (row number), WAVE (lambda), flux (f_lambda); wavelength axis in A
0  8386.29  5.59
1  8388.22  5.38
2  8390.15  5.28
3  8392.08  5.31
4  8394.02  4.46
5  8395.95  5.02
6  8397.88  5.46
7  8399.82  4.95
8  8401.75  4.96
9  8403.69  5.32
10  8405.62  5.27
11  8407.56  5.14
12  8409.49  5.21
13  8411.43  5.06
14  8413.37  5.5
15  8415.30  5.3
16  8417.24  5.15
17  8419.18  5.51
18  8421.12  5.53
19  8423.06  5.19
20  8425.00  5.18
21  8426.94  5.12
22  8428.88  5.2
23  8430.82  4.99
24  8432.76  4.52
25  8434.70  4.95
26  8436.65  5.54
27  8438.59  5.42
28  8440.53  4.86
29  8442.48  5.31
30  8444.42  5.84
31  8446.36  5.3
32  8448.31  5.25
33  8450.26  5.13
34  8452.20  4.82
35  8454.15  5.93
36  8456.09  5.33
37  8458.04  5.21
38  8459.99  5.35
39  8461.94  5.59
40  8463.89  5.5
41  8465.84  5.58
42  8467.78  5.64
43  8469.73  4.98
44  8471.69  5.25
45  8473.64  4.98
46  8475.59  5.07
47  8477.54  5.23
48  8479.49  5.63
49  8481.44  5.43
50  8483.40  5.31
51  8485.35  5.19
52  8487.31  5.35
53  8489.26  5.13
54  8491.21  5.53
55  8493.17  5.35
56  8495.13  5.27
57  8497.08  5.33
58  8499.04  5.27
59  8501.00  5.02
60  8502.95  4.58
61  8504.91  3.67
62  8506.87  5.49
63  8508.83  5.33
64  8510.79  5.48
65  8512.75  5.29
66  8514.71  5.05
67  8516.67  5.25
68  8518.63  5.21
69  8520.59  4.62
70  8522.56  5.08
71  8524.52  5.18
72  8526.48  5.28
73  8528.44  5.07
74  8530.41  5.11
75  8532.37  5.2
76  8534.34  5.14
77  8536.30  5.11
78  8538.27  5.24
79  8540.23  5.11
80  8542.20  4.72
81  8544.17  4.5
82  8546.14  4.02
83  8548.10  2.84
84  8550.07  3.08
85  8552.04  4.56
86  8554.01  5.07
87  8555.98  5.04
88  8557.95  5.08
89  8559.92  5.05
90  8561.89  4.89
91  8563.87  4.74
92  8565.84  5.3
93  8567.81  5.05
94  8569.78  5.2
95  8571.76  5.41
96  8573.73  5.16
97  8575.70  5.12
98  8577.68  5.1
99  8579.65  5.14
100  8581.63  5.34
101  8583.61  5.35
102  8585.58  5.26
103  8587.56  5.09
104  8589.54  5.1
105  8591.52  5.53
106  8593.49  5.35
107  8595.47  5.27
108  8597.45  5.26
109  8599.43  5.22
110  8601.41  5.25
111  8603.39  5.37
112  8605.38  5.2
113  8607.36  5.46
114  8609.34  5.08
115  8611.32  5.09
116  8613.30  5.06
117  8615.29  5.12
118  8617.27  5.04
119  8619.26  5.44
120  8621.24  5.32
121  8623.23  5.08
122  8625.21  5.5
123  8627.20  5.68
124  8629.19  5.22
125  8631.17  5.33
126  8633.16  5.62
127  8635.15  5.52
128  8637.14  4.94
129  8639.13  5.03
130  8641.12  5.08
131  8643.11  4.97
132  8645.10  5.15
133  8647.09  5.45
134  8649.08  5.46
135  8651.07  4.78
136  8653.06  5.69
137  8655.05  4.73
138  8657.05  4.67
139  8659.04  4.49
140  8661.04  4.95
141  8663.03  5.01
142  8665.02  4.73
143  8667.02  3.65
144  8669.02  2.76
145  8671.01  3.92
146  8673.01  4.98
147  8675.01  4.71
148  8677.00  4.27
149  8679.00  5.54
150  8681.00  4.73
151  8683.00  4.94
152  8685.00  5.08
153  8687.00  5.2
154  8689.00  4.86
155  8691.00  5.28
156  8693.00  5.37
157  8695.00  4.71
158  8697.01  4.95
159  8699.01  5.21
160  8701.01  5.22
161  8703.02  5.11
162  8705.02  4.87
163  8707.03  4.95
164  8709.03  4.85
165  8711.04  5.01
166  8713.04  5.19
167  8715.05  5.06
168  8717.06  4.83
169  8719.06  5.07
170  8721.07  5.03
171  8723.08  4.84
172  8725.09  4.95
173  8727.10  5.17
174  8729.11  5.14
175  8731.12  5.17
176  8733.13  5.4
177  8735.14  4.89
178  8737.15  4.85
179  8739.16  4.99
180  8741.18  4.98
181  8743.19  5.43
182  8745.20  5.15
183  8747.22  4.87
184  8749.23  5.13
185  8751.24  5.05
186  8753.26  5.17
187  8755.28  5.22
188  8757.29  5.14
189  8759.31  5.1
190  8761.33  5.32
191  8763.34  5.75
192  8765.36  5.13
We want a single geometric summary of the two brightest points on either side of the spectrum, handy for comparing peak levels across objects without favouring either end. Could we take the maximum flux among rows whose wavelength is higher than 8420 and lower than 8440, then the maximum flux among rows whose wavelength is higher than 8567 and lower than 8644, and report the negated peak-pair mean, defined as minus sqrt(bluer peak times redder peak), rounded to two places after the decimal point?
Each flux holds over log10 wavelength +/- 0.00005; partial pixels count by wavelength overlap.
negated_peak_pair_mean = -5.61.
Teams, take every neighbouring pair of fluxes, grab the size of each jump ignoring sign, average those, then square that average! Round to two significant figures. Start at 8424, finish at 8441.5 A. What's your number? 0.099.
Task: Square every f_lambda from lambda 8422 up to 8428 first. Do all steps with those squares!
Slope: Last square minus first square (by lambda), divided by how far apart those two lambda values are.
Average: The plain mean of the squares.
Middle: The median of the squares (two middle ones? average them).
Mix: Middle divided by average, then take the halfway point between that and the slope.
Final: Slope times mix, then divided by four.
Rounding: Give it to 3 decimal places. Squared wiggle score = -0.019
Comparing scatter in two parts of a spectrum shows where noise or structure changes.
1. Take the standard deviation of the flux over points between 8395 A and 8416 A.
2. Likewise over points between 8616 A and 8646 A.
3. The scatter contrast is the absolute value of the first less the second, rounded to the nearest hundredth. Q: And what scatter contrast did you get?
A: 0.05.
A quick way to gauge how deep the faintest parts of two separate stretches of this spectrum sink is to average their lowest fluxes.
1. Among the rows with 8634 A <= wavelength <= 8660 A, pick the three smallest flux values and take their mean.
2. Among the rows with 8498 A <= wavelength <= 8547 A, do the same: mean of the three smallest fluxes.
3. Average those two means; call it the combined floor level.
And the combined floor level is 4.35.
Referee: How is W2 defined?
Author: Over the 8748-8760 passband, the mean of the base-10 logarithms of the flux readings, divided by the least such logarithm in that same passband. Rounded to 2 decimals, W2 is 1.01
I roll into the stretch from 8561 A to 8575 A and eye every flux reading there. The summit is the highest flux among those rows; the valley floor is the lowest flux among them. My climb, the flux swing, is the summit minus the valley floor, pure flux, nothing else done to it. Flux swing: 0.7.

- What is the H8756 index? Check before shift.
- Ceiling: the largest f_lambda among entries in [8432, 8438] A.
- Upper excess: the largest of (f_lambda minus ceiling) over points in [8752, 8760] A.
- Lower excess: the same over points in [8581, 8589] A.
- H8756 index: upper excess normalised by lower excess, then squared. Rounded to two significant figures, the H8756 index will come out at 2.8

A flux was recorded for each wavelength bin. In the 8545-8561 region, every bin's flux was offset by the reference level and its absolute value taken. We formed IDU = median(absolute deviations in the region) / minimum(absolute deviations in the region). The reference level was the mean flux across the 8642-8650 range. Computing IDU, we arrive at 2.6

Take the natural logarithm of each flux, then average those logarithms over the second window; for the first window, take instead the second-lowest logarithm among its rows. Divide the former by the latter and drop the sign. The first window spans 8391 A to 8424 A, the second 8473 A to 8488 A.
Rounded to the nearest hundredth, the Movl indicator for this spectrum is 1.04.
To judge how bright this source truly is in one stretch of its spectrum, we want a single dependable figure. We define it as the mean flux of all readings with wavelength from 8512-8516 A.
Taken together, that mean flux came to 5.17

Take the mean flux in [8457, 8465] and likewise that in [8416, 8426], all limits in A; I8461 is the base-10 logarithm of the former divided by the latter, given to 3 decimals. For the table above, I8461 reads 0.008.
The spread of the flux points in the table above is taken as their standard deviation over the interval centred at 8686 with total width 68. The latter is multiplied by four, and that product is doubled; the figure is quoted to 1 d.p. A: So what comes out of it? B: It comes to 4.3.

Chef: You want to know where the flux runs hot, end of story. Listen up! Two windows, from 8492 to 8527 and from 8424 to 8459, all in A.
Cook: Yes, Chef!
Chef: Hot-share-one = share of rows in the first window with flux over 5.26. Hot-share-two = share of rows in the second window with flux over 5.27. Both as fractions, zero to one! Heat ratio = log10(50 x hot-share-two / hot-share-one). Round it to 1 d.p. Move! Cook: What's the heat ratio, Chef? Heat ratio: 1.6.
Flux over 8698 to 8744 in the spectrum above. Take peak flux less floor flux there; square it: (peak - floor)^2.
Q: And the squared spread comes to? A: 0.4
